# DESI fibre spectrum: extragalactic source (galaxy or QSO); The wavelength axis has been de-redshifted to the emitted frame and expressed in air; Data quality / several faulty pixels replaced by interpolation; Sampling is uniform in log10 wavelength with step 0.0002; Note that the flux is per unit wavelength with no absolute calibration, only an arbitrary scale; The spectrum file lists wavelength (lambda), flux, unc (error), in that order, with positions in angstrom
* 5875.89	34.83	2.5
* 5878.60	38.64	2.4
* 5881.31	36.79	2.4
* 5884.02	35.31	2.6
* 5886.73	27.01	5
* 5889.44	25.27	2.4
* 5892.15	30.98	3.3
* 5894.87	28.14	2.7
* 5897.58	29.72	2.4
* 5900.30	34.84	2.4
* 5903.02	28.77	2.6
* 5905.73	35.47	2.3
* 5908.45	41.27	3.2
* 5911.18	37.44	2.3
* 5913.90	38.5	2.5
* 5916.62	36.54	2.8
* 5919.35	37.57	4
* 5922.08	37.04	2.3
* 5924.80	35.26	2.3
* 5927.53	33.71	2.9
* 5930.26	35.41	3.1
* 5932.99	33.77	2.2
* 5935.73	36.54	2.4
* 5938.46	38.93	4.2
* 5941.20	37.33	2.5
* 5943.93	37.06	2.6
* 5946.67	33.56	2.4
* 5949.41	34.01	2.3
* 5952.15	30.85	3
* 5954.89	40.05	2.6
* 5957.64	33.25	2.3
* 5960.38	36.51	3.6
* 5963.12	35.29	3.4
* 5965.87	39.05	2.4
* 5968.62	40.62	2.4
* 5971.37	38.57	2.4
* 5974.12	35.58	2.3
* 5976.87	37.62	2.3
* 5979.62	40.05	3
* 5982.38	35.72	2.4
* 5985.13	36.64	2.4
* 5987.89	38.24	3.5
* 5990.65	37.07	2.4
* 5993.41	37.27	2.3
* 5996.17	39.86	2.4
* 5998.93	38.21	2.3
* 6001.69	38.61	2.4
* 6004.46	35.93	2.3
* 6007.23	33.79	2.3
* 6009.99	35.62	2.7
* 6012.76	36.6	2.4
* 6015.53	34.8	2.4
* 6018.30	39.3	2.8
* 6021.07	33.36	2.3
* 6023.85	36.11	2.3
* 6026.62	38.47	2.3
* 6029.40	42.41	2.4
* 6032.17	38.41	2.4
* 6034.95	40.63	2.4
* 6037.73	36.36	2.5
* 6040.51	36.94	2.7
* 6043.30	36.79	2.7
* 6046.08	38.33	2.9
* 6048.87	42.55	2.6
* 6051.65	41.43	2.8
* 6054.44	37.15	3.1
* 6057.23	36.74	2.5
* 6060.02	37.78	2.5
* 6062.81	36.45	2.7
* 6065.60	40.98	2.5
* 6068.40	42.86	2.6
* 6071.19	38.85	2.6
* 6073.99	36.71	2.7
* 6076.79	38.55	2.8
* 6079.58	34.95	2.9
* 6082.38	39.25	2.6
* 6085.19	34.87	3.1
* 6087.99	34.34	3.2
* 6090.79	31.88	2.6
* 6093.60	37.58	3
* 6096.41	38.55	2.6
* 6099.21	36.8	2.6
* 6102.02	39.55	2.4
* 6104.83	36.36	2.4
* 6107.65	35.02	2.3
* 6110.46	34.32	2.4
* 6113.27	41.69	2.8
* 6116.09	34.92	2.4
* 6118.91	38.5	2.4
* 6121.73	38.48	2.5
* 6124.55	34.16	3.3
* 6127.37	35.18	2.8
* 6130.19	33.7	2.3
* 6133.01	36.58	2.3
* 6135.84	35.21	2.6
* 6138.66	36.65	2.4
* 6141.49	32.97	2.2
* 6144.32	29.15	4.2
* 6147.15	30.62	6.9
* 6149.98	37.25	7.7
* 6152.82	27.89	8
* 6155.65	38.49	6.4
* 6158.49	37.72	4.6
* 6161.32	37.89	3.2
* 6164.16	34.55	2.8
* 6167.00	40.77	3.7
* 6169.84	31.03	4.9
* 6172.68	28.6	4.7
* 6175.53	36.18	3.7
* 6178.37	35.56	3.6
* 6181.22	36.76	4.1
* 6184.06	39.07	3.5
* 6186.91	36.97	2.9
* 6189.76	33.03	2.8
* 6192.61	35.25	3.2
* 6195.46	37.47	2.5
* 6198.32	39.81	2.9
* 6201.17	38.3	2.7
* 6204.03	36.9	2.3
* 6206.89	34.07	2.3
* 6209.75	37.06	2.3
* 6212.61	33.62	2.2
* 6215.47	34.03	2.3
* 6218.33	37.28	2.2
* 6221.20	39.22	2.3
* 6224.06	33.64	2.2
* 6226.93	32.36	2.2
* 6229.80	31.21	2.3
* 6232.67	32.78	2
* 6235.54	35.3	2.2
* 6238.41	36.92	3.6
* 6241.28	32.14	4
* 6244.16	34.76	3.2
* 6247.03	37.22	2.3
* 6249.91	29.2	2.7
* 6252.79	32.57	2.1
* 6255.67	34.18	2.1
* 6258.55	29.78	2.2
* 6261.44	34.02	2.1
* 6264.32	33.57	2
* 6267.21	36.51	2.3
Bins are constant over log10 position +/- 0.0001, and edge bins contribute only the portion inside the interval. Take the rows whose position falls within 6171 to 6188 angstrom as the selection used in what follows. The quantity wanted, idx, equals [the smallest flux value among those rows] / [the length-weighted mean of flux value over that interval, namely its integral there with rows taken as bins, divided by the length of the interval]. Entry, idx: 0.807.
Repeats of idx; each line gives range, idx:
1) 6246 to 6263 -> 0.892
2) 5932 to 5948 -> 0.926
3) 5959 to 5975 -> 0.937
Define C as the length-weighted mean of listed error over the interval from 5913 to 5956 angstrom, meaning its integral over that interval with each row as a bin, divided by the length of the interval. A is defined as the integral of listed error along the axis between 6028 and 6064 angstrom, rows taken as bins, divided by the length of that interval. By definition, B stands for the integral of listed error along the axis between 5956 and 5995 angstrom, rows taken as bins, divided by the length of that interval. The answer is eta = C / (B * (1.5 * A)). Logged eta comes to 0.26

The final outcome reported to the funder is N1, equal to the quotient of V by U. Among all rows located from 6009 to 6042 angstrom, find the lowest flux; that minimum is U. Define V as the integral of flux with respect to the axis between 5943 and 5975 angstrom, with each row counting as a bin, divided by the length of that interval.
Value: 1.09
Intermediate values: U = 33.36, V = 36.2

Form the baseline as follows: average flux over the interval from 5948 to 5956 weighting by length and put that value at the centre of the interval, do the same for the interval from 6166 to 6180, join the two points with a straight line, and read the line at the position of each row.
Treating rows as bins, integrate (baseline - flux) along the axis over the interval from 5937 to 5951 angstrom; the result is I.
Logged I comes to -18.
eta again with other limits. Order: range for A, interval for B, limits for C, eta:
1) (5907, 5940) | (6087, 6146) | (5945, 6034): 0.22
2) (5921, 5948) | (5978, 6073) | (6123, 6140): 0.25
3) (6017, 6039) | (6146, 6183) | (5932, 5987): 0.15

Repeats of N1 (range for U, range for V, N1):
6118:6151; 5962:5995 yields 1.29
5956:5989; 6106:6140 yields 1.09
